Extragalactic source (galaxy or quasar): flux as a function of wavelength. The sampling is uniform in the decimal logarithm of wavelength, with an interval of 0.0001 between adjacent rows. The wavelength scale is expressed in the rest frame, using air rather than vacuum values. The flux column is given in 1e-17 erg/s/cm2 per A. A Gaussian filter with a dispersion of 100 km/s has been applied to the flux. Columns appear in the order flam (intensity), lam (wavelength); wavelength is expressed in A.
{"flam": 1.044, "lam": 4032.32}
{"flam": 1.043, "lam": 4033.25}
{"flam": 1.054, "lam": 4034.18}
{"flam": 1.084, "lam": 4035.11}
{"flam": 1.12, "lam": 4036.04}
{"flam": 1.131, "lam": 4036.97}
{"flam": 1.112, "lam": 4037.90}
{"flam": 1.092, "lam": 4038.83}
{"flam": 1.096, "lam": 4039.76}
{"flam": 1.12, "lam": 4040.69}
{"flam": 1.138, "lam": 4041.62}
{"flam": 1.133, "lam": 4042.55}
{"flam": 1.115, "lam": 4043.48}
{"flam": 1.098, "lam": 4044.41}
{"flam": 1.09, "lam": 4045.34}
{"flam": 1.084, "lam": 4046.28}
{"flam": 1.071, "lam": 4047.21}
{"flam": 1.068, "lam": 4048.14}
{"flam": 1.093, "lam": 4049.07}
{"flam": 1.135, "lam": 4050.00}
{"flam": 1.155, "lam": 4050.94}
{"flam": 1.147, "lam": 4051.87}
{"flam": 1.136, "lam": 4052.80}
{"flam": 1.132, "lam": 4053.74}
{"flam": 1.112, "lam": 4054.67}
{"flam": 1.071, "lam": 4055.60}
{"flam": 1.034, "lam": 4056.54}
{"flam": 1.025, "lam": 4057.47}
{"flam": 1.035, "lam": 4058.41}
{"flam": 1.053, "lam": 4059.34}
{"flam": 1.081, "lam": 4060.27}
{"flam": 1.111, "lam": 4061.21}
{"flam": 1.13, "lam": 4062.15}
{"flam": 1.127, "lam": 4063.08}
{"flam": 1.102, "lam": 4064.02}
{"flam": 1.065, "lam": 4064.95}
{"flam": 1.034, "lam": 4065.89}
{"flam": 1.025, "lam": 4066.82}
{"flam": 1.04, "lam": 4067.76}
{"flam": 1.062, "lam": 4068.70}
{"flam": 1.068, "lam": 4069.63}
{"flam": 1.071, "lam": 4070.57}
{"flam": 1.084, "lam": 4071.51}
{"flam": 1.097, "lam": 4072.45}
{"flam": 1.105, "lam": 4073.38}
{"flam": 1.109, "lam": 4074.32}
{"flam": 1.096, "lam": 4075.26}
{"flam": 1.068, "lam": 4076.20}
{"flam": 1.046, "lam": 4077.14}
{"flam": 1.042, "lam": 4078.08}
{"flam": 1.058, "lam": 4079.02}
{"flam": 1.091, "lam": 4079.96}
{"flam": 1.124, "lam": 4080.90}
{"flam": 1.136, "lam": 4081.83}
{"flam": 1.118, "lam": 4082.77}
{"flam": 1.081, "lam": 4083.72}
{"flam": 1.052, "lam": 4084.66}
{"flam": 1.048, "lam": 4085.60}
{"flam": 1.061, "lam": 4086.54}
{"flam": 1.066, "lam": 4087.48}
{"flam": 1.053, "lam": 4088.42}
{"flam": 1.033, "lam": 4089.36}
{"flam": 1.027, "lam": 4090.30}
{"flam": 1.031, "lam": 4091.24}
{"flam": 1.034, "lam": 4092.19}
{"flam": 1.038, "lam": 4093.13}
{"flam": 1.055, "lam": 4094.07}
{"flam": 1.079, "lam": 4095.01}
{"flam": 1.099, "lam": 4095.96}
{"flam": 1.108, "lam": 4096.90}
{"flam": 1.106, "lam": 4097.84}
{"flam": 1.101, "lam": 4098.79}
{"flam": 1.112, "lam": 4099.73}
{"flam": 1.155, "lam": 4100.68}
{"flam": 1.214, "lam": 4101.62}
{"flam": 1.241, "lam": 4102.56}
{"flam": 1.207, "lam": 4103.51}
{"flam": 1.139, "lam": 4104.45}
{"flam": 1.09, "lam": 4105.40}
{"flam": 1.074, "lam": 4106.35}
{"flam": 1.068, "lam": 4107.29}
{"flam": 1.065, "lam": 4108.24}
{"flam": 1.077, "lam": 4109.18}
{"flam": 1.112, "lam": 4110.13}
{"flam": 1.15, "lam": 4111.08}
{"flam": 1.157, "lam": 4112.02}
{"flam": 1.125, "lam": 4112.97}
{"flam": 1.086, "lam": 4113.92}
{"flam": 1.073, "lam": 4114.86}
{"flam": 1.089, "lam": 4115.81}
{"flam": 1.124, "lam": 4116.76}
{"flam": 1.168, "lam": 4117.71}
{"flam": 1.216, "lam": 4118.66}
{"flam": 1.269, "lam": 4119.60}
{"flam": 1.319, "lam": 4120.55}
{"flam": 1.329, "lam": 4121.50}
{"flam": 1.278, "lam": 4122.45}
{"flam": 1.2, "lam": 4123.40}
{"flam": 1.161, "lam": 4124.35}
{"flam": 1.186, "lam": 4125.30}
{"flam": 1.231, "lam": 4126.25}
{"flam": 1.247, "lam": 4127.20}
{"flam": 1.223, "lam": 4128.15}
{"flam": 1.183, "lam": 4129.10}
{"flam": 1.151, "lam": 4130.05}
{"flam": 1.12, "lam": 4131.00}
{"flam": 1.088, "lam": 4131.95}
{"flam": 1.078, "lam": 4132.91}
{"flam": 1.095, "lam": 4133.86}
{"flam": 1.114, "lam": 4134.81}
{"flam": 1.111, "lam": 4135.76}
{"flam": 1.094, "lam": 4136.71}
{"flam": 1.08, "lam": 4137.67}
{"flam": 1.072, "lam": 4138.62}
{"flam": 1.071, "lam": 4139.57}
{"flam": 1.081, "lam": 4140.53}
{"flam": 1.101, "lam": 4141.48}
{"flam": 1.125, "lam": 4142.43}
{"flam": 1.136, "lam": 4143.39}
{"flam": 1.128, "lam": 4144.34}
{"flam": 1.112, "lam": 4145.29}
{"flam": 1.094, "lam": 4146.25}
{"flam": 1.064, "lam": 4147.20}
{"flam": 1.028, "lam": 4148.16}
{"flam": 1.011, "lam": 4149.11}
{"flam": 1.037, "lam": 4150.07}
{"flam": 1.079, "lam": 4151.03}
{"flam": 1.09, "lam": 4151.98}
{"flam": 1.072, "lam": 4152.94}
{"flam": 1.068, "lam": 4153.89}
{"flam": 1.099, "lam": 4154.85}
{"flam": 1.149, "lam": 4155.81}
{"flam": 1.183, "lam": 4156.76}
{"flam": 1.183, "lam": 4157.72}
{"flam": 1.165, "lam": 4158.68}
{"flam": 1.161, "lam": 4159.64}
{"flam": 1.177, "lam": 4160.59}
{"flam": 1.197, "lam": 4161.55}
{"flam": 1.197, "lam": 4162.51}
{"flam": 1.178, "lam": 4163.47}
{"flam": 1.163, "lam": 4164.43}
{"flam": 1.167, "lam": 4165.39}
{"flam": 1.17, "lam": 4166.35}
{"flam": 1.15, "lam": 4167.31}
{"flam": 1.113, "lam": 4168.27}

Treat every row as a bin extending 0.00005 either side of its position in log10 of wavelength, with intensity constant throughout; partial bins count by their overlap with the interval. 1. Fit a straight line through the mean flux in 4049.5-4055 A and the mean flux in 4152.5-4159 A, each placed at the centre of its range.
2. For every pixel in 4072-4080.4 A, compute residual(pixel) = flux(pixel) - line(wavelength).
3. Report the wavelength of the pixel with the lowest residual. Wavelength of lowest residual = 4078.08 A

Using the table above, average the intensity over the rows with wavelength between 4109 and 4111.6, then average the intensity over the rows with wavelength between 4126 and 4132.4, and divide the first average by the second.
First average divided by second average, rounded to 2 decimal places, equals 0.95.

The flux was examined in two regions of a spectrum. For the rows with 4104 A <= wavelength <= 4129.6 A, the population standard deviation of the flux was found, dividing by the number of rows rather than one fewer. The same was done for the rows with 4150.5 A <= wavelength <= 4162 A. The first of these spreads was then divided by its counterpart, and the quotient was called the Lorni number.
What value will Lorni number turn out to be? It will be 1.6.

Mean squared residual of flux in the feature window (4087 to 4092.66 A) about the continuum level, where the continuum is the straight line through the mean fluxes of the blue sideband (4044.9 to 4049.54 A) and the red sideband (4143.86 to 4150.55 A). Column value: 0.0014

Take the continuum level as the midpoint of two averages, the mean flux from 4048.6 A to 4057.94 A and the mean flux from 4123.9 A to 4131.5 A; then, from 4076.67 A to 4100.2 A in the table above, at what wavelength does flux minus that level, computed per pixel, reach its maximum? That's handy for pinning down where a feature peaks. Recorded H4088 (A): 4081.83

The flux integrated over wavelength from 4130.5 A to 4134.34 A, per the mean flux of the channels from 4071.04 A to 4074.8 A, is 3.8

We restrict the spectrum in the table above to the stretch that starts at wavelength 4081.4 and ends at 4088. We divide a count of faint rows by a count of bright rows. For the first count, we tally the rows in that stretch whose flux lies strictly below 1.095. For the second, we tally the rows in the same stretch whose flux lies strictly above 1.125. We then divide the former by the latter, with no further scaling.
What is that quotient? 5.0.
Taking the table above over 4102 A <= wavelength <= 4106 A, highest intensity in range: 1.241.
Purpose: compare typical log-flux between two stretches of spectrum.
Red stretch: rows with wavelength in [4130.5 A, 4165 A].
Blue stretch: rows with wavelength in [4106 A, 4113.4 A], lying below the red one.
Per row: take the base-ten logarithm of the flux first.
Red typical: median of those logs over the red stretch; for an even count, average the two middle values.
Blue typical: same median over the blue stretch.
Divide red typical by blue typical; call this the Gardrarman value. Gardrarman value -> 1.1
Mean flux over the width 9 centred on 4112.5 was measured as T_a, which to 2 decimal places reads 1.11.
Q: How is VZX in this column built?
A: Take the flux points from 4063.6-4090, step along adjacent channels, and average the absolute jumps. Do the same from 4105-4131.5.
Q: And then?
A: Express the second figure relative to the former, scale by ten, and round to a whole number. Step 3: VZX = 18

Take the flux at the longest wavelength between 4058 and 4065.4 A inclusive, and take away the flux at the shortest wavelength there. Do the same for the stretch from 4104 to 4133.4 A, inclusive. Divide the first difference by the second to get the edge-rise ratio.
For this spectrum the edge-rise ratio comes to -0.5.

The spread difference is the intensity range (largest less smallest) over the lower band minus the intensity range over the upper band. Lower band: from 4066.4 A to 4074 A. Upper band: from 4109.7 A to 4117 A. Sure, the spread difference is 0.00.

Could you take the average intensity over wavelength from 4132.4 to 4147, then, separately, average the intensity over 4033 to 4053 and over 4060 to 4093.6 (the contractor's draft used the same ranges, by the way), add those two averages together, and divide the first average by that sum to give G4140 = 0.505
